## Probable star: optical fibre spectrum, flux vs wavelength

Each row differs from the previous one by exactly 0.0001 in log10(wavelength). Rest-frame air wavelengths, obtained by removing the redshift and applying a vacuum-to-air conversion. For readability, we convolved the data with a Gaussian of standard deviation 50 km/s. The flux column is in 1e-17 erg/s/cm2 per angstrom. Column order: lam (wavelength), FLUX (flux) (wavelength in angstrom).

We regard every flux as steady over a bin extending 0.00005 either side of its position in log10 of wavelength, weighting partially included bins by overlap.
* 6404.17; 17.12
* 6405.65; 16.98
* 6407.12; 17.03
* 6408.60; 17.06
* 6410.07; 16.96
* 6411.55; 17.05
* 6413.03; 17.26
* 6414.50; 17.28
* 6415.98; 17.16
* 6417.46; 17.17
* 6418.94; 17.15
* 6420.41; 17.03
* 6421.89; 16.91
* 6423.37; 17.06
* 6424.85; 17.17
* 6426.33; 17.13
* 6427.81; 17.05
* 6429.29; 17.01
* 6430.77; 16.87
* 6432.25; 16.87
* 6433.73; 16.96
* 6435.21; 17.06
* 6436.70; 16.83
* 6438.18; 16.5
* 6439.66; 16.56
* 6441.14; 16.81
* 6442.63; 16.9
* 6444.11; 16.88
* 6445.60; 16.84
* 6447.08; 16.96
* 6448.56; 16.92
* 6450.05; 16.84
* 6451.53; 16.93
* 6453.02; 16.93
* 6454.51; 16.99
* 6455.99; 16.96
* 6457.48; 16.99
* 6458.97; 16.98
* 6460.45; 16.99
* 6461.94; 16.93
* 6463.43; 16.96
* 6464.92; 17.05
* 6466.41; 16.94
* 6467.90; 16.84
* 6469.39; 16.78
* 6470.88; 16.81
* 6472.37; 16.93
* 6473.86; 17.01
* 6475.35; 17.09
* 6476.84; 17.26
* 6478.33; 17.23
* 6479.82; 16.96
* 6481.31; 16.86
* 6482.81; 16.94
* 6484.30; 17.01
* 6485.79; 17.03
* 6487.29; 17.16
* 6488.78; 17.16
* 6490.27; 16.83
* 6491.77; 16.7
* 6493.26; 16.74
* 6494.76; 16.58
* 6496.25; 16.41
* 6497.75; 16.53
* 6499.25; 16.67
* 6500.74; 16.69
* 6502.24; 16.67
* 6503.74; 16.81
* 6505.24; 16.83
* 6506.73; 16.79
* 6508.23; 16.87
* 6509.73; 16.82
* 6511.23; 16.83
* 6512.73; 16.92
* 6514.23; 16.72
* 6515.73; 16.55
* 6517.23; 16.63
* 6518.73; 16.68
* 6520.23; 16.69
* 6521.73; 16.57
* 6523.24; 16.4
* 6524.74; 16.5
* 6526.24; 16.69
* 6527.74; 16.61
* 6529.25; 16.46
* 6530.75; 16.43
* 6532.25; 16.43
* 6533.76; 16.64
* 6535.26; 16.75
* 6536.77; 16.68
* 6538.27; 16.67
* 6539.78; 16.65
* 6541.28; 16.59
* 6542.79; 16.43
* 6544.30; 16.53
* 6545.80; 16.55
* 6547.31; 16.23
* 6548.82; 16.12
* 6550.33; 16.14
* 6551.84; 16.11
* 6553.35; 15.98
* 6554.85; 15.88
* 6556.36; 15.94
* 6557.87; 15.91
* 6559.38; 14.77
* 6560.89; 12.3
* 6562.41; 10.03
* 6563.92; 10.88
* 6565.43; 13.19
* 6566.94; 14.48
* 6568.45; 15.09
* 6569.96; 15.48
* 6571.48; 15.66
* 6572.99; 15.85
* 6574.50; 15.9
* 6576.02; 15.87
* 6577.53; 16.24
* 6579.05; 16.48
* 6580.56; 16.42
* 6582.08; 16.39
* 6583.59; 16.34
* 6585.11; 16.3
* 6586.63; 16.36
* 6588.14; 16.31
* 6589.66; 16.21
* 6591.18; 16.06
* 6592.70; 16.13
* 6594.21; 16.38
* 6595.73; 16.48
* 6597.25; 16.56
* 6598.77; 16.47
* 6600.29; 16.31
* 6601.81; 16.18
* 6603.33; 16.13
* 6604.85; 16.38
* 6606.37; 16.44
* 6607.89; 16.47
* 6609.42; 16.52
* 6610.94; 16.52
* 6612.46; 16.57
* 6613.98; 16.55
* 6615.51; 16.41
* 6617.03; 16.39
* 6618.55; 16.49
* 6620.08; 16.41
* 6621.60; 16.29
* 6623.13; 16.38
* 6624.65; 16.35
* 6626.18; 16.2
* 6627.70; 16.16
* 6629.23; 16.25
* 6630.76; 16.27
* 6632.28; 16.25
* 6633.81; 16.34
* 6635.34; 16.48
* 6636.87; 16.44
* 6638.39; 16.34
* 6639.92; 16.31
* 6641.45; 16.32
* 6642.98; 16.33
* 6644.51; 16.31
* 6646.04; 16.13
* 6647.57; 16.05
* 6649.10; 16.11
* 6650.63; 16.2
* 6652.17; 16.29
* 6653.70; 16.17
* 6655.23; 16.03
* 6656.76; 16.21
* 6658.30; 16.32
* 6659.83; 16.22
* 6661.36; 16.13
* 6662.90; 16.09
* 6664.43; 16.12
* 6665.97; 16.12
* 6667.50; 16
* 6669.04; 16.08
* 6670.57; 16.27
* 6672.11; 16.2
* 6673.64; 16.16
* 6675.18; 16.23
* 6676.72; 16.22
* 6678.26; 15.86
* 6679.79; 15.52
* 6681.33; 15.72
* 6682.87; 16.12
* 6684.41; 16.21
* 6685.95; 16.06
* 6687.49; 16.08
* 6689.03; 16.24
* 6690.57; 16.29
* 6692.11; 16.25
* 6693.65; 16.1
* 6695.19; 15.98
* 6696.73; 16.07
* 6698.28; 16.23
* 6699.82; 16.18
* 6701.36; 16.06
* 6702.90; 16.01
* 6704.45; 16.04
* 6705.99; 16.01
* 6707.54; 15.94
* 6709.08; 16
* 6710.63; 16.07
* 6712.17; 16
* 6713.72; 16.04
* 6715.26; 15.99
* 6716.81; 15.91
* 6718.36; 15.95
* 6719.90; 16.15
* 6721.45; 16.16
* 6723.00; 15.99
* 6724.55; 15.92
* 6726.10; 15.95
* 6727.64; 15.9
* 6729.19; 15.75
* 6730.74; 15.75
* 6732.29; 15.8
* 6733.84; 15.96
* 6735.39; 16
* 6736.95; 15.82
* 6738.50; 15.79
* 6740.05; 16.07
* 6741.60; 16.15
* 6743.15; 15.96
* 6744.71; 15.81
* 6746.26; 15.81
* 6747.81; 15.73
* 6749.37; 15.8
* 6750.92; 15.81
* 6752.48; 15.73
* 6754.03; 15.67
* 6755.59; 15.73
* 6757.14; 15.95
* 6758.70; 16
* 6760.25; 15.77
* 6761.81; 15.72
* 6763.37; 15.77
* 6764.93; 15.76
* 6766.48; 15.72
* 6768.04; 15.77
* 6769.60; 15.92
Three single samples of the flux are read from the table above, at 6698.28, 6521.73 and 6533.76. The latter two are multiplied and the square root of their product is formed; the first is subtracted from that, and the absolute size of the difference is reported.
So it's 0.37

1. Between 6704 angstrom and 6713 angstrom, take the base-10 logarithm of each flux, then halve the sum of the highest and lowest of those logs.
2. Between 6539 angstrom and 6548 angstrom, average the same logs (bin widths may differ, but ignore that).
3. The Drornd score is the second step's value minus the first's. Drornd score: 0.0131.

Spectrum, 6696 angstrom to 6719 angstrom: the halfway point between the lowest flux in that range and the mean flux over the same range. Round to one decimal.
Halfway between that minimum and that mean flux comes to 16.0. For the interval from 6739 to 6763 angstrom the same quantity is 15.8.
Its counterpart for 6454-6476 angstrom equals 16.9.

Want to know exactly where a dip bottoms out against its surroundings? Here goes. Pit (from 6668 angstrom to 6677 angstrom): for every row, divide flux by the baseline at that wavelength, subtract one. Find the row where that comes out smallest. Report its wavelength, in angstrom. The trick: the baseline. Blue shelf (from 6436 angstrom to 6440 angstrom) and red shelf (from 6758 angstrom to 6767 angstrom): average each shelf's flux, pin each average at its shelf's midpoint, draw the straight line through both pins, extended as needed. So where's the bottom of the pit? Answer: 6669.04 angstrom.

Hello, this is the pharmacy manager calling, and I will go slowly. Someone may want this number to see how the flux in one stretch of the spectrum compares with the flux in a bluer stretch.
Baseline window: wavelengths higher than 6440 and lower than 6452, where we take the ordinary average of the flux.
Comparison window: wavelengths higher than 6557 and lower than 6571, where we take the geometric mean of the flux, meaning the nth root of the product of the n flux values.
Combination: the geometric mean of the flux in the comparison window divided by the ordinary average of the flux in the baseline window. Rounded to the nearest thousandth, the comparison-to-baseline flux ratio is 0.795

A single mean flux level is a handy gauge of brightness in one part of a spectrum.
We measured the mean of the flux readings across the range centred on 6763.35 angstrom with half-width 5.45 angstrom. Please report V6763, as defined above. 15.8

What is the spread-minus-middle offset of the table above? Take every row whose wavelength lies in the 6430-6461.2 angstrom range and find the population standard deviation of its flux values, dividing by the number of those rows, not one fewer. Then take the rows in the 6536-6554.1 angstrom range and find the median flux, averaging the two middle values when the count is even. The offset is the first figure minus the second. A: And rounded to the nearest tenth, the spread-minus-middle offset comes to -16.3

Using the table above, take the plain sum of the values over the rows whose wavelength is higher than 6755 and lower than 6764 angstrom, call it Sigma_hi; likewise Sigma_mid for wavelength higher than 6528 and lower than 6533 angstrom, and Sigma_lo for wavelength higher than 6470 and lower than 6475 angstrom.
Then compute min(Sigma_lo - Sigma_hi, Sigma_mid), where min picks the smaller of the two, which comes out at -44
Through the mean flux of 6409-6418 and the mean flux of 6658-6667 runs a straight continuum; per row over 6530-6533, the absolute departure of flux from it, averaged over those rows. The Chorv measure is 0.25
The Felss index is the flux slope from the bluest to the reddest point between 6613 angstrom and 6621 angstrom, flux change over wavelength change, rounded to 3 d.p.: -0.023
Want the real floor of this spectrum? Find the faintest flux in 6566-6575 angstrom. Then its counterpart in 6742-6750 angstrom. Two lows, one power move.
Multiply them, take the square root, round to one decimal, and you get 15.1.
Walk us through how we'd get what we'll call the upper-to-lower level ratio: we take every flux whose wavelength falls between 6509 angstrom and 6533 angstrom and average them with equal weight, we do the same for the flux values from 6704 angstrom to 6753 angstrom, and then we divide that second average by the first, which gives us 0.958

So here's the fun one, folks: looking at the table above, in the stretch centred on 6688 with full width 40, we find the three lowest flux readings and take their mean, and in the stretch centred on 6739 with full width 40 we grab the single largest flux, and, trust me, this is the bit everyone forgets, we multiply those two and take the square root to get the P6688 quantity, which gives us 15.9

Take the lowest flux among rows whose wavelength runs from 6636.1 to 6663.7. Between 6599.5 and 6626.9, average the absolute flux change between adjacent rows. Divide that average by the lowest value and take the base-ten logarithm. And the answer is -2.30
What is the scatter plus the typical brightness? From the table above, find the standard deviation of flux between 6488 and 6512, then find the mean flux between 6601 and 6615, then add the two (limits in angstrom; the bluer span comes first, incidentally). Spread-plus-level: 16.6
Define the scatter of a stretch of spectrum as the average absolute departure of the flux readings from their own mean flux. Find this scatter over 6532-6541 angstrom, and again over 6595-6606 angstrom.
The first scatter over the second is 0.53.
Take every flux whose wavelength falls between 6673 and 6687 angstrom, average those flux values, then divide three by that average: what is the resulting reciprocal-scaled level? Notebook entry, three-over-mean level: 0.187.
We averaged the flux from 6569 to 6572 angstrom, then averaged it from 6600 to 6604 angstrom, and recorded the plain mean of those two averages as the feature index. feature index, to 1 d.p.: 15.9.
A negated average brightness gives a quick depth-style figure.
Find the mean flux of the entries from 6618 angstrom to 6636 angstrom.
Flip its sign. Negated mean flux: -16.3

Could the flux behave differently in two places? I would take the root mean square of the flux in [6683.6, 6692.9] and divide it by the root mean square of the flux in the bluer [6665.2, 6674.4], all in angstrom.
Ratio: 1.00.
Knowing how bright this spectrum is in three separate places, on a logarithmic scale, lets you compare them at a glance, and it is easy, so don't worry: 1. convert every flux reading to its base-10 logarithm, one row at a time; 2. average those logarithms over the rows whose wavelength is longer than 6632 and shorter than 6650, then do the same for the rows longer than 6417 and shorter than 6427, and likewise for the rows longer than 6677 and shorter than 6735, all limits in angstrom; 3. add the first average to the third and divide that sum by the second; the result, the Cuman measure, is 1.960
